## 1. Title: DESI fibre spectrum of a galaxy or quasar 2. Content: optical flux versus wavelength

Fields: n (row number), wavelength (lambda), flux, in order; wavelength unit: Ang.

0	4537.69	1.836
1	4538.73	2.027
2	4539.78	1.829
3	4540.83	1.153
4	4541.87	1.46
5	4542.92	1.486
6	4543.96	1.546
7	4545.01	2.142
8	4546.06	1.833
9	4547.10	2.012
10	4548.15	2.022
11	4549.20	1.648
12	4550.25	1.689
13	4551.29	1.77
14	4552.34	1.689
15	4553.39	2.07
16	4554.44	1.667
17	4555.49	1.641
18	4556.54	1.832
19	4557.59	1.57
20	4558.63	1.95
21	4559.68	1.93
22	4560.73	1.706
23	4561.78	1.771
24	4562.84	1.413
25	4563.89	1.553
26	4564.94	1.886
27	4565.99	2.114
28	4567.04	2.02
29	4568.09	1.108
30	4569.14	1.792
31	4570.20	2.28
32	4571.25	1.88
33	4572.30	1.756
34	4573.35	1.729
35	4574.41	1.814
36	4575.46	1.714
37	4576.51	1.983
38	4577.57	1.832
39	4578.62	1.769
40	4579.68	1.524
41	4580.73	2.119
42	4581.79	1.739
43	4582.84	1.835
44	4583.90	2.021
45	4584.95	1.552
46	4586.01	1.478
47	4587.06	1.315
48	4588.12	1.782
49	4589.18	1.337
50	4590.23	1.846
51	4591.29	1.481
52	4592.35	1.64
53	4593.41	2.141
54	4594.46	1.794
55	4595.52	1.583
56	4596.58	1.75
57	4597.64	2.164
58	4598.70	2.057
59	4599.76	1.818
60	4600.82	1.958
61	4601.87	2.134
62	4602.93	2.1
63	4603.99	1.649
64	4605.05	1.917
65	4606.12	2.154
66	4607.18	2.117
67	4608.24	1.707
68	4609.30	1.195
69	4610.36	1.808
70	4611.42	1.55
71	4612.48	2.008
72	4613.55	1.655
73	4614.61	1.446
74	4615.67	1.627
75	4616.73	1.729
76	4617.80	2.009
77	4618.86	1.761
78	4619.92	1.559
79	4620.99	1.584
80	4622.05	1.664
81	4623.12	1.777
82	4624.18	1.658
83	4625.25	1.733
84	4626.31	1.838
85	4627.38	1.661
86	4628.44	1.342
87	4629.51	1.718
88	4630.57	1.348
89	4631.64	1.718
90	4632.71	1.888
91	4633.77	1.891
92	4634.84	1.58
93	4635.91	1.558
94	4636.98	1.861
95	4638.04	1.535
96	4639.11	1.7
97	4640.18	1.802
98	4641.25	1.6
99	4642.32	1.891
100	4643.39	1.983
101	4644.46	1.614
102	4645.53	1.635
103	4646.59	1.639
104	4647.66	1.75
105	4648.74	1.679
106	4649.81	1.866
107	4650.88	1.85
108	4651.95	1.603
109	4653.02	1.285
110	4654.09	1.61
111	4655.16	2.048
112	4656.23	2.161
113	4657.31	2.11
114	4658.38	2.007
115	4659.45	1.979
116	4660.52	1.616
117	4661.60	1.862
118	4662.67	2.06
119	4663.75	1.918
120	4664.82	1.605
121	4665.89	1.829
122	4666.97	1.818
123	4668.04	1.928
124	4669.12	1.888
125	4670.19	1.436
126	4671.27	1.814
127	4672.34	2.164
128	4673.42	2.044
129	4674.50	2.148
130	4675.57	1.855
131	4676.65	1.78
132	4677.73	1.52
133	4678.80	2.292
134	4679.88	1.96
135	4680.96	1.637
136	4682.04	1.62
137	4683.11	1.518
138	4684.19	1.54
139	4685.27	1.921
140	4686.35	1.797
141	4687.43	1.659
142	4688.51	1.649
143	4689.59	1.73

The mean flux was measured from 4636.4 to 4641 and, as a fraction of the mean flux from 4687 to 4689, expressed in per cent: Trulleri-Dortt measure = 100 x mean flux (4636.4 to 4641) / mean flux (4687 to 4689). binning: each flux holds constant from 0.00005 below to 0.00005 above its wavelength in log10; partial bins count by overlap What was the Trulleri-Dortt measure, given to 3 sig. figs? 104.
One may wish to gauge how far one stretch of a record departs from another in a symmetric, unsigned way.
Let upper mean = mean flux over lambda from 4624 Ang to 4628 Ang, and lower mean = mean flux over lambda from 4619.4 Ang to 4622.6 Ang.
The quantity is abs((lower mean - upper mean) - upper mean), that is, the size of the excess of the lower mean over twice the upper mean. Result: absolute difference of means 1.8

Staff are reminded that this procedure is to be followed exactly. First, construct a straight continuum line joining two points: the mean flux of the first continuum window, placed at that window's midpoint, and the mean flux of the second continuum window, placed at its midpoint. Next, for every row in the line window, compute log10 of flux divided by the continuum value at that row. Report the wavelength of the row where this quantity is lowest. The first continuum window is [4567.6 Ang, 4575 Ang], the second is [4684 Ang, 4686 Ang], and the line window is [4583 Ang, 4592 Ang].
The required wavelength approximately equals 4587.06 Ang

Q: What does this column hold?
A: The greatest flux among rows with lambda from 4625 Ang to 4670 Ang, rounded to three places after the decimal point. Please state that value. 2.161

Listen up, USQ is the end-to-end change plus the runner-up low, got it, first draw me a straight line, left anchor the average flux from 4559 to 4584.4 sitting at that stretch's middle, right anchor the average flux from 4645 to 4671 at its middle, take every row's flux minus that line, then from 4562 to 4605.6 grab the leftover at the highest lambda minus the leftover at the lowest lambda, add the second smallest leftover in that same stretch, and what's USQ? 0.0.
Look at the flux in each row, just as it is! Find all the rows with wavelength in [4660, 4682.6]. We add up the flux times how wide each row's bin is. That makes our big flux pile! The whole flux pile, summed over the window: 41.7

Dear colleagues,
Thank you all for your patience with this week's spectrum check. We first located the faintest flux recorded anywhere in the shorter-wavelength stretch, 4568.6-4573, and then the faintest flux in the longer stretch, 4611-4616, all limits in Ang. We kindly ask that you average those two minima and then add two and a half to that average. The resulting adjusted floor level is 4.10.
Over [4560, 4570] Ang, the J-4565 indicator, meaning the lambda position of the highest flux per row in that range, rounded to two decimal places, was 4565.99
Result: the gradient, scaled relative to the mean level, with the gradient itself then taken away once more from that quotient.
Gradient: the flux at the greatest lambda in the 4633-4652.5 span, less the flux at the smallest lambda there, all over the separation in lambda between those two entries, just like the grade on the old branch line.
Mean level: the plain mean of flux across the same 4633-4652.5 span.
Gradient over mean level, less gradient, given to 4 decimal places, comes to 0.0067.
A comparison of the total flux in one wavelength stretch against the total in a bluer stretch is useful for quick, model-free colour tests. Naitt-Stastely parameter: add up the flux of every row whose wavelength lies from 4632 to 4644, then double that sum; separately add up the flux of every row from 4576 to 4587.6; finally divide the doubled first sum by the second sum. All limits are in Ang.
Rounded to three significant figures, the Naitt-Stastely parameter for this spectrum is 2.01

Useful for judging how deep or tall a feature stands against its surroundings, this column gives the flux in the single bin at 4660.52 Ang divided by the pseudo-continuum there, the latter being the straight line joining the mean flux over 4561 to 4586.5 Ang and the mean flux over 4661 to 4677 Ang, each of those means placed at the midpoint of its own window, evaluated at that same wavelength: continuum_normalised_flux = 0.87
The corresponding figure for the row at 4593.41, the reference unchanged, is 1.19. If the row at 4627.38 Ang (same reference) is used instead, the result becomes 0.91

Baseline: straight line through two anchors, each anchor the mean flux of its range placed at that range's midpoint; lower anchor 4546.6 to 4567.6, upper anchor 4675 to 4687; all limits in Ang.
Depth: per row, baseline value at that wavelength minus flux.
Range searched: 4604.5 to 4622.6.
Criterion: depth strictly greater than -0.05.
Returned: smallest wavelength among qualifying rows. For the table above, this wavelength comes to 4608.24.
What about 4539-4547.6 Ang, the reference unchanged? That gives 4539.78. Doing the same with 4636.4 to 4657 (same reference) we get 4638.04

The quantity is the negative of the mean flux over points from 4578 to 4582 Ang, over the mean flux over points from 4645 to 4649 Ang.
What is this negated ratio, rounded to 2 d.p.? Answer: -1.07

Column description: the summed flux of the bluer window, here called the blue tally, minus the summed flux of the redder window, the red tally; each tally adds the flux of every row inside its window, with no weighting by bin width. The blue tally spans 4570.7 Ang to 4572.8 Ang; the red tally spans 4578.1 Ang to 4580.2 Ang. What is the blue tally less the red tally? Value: 0.34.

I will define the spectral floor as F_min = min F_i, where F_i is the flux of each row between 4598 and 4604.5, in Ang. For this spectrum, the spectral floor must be 1.649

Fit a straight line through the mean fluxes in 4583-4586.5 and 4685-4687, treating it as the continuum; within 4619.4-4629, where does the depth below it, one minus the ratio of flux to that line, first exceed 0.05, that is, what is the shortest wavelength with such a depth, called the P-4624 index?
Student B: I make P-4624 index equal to 4619.92 Ang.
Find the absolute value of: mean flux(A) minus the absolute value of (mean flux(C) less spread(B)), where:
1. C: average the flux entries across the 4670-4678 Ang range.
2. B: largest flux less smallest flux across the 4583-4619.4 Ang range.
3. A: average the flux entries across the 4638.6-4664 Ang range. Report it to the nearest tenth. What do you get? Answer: 0.9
